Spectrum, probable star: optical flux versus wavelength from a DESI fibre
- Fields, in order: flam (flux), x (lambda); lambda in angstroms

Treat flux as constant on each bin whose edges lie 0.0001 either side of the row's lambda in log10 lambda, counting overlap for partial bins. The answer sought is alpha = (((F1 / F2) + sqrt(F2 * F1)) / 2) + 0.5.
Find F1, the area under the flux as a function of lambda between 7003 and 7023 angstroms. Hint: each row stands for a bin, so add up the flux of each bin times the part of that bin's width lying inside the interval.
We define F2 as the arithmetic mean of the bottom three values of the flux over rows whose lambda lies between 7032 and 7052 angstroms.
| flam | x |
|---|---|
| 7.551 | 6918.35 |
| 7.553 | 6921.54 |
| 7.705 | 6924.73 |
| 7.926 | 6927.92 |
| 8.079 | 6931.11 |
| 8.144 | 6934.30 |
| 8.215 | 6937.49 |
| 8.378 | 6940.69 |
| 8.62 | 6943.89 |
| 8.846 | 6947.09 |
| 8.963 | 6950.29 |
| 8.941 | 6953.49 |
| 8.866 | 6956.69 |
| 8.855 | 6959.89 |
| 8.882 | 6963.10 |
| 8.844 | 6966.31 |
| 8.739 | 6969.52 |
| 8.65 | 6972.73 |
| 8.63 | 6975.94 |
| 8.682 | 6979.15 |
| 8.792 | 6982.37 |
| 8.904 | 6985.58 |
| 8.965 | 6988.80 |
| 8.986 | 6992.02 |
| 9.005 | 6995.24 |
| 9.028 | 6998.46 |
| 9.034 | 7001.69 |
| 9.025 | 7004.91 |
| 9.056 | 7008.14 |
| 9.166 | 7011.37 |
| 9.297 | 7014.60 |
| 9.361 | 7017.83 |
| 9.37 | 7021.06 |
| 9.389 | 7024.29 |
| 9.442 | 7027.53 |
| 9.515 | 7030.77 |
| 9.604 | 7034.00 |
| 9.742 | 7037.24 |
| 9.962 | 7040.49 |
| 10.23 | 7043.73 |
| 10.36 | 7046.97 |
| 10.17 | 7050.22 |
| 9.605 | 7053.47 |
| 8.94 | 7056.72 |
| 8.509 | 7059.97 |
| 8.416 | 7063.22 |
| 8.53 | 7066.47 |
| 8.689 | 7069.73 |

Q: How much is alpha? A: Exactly 31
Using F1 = 184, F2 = 9.8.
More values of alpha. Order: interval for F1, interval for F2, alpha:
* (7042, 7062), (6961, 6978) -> 32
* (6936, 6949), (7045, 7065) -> 22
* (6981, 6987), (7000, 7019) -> 14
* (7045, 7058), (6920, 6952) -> 24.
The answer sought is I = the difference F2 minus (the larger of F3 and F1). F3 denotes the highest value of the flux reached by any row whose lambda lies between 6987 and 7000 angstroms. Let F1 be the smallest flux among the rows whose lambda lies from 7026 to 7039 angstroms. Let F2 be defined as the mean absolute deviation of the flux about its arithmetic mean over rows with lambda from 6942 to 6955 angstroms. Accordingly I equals -9.3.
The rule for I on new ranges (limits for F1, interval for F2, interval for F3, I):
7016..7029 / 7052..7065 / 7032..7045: -9.8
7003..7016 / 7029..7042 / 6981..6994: -8.9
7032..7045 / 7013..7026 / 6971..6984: -9.6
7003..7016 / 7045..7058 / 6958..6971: -8.5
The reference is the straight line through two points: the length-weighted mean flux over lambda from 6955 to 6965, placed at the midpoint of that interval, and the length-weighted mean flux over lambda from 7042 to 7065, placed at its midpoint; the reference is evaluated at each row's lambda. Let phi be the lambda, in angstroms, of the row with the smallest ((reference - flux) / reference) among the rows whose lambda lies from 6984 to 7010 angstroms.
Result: 6998.46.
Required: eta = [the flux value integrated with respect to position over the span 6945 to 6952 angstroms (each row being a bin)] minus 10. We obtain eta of 52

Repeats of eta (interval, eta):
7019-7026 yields 56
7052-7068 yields 131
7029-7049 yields 188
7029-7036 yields 57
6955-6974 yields 157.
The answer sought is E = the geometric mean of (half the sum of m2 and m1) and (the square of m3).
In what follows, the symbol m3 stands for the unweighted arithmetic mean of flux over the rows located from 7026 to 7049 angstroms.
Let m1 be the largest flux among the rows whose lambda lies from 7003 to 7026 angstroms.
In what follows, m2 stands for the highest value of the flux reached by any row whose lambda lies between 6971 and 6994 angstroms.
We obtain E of 29.8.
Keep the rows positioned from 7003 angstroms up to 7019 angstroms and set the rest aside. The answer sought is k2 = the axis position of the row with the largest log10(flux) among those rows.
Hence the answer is 7017.83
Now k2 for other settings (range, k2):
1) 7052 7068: 7053.47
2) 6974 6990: 6988.80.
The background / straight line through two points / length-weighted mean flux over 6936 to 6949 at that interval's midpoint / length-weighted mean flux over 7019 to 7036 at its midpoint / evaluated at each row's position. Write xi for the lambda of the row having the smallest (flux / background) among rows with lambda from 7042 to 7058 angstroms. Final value 7056.72 angstroms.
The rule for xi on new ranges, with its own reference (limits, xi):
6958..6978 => 6975.94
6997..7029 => 7008.14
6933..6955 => 6934.30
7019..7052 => 7024.29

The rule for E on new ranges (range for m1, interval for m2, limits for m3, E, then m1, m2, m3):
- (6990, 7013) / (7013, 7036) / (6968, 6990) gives 26.9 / 9.166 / 9.604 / 8.8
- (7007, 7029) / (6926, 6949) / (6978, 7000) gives 26.9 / 9.442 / 8.846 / 8.9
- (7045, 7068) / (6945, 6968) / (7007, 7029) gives 28.9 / 10.36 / 8.963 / 9.3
